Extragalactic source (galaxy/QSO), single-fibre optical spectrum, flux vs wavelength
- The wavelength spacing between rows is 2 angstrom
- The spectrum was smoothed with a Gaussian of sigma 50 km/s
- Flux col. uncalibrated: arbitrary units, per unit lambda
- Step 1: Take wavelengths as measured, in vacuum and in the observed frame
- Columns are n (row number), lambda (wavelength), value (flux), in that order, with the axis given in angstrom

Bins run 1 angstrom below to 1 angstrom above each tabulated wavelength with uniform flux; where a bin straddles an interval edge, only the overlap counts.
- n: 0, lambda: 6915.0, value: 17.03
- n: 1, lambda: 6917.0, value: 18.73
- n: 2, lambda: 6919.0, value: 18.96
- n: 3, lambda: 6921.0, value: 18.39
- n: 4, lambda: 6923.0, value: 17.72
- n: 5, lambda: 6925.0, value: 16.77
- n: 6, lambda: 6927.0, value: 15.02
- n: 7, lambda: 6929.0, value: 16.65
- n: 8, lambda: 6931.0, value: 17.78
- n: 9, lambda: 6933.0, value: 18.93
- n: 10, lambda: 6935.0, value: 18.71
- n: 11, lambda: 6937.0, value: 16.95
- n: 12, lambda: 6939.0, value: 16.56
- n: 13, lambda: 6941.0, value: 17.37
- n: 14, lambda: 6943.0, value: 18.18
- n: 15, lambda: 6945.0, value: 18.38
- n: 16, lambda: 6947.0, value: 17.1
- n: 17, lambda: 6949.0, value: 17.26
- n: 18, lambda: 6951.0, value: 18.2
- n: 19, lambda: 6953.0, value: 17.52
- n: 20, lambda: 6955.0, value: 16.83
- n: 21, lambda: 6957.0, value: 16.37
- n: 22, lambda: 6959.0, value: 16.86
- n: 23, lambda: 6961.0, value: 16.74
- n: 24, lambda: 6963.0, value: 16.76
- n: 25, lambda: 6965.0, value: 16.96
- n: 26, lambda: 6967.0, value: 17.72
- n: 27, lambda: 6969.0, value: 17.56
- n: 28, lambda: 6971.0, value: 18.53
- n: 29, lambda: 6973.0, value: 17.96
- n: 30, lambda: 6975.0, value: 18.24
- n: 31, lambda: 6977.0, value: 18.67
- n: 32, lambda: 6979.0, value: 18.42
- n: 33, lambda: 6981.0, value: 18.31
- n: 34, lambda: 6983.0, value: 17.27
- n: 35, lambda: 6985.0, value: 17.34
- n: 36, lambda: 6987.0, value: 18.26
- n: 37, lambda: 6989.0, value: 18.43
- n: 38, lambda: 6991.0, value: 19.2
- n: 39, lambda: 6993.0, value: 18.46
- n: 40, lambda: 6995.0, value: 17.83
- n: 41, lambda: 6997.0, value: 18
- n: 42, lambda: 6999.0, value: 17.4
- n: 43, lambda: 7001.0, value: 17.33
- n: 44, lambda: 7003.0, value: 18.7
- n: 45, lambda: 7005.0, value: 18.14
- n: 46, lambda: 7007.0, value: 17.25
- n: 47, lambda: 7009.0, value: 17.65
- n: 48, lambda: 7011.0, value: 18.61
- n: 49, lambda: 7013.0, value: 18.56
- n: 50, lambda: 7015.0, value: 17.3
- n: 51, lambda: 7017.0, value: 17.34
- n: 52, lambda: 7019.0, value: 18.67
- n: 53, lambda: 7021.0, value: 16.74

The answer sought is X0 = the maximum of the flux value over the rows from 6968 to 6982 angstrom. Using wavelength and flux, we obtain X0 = 18.67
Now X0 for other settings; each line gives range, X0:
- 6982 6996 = 19.2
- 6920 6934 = 18.93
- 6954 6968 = 17.72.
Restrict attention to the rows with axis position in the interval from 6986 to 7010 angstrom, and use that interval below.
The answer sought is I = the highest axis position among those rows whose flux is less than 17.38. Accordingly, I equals 7007.0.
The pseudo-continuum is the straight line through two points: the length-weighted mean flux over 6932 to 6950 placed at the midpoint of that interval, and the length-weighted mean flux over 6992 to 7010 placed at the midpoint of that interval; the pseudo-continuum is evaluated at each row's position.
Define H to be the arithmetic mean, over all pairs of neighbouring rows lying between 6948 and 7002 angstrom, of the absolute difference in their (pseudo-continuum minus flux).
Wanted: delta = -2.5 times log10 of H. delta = 0.81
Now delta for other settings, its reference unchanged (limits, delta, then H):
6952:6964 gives 1.12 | 0.36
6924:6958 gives 0.14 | 0.88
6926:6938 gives -0.18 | 1.18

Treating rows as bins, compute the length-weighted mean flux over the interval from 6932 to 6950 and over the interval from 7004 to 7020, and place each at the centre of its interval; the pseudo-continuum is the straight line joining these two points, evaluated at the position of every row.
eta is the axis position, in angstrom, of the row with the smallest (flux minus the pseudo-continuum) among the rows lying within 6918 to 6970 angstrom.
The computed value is 6927.0 angstrom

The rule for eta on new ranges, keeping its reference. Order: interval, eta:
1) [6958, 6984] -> 6961.0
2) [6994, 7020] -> 7007.0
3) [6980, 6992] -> 6983.0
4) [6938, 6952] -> 6939.0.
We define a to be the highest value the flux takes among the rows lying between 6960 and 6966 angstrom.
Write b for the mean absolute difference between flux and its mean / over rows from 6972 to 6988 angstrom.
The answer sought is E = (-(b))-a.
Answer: -17.4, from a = 16.96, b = 0.40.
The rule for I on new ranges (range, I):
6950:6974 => 6965.0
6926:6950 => 6949.0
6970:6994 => 6985.0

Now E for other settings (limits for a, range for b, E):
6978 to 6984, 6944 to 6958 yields -19.0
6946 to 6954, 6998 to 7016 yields -18.8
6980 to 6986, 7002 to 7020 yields -18.9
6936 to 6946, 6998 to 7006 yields -18.9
